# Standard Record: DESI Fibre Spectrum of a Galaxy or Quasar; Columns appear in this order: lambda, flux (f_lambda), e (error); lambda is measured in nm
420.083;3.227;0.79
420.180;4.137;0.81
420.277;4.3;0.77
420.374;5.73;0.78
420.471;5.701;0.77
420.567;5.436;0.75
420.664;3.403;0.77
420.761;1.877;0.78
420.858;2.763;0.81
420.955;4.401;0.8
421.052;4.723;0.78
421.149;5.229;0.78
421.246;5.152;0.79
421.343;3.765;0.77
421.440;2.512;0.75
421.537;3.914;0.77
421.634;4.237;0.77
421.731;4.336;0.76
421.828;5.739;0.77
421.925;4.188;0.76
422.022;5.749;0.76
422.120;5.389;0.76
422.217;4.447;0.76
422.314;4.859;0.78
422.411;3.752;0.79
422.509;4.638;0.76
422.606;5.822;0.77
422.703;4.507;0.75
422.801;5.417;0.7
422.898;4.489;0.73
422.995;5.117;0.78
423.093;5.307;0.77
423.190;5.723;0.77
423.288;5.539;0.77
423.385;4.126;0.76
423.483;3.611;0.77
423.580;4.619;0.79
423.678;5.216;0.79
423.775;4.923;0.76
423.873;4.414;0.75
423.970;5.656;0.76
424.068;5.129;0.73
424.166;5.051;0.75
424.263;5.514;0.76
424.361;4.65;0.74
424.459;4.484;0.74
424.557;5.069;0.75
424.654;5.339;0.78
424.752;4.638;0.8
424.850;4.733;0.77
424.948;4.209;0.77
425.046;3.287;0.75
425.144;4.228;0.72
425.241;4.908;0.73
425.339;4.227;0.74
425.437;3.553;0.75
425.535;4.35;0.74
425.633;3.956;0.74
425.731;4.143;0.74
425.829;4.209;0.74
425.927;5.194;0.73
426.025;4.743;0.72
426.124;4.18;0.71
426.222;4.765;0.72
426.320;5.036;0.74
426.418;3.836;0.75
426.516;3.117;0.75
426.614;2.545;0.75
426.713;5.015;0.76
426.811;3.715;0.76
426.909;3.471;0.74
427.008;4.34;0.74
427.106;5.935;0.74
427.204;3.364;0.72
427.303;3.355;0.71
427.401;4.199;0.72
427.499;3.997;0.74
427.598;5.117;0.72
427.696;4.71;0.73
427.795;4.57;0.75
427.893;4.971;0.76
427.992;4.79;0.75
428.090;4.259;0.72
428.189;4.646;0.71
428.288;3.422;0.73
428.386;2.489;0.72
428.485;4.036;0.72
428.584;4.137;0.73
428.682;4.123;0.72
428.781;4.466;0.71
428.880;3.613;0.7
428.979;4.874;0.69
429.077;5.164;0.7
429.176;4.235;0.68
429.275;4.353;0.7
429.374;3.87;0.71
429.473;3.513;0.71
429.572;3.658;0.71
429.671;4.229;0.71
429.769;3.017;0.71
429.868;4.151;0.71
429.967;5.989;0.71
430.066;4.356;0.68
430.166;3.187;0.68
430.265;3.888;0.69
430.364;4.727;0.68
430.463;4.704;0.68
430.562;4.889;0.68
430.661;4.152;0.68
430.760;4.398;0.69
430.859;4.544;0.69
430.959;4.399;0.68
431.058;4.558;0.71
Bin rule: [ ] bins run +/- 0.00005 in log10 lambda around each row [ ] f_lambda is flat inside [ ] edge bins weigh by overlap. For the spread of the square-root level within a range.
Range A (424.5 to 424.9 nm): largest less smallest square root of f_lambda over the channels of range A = 0.16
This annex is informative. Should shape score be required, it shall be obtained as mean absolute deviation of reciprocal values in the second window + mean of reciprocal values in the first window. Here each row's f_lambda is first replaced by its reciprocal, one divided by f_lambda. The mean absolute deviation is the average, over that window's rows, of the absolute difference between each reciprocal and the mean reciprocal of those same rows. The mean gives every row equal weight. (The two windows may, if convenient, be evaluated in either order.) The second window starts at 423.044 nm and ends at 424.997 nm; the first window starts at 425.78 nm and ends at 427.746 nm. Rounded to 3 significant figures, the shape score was 0.266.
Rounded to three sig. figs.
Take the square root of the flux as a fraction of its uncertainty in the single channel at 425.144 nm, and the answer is 2.42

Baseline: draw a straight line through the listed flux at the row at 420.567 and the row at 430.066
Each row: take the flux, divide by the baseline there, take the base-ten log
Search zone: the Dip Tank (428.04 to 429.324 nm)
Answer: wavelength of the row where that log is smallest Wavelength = 428.386 nm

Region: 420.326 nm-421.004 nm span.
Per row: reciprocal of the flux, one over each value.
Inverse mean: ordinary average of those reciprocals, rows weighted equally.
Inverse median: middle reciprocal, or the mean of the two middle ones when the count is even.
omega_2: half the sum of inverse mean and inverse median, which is 0.253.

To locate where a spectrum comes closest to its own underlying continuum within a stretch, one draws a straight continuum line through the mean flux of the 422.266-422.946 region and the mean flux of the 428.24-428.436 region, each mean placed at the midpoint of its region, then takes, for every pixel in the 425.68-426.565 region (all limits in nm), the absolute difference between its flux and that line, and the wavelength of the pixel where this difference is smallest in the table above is 426.418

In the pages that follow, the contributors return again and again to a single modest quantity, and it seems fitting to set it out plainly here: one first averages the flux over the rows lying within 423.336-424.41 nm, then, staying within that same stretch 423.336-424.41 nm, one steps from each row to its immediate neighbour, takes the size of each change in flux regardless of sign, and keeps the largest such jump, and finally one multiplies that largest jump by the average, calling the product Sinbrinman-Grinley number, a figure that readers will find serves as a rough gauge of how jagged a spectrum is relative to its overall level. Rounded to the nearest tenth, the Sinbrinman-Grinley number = 6.0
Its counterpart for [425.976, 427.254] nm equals 10.7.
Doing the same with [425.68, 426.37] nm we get 4.5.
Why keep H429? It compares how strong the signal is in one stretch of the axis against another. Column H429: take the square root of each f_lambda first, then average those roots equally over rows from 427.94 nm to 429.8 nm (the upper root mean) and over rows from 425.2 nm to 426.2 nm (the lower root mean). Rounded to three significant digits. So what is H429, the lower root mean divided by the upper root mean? 1.04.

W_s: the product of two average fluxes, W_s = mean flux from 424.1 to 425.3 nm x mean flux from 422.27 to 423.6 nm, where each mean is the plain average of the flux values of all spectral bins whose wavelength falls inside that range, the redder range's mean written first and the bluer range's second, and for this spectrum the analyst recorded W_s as 22.6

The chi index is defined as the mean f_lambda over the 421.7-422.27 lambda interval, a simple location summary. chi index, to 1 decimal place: 5.0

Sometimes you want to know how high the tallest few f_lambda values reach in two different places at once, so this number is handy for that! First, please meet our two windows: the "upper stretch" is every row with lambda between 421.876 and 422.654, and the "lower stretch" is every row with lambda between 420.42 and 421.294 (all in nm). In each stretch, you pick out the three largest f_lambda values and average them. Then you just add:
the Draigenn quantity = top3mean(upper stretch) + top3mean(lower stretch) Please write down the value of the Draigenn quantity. 11.1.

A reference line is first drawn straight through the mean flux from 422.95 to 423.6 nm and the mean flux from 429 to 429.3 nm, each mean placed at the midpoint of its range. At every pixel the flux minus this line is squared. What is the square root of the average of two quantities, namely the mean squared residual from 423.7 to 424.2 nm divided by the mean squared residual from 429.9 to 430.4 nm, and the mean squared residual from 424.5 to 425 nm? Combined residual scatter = 0.4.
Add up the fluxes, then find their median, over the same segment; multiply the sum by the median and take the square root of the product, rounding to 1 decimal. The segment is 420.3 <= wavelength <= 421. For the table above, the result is 11.4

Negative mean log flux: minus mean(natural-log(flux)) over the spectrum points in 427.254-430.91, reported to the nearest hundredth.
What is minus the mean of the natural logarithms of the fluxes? -1.43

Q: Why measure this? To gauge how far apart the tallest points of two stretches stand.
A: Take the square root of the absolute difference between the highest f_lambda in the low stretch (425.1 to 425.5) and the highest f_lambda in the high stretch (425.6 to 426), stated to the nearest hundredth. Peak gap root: 0.53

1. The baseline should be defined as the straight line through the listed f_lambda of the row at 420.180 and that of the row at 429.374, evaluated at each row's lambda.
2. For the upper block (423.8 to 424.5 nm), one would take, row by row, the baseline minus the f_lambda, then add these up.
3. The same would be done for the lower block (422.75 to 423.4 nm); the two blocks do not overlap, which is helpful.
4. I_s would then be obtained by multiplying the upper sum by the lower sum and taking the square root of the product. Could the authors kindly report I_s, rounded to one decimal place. 7.0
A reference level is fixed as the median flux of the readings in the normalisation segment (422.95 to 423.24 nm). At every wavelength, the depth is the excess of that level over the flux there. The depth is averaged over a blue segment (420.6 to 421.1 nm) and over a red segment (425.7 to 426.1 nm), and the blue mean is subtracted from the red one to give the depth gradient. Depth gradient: -1.1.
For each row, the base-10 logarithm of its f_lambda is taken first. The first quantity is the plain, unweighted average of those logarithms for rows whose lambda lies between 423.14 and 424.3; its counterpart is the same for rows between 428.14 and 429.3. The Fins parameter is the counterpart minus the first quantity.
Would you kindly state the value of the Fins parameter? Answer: -0.08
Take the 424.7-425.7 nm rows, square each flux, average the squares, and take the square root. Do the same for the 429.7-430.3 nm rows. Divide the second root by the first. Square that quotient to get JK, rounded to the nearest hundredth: 0.99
